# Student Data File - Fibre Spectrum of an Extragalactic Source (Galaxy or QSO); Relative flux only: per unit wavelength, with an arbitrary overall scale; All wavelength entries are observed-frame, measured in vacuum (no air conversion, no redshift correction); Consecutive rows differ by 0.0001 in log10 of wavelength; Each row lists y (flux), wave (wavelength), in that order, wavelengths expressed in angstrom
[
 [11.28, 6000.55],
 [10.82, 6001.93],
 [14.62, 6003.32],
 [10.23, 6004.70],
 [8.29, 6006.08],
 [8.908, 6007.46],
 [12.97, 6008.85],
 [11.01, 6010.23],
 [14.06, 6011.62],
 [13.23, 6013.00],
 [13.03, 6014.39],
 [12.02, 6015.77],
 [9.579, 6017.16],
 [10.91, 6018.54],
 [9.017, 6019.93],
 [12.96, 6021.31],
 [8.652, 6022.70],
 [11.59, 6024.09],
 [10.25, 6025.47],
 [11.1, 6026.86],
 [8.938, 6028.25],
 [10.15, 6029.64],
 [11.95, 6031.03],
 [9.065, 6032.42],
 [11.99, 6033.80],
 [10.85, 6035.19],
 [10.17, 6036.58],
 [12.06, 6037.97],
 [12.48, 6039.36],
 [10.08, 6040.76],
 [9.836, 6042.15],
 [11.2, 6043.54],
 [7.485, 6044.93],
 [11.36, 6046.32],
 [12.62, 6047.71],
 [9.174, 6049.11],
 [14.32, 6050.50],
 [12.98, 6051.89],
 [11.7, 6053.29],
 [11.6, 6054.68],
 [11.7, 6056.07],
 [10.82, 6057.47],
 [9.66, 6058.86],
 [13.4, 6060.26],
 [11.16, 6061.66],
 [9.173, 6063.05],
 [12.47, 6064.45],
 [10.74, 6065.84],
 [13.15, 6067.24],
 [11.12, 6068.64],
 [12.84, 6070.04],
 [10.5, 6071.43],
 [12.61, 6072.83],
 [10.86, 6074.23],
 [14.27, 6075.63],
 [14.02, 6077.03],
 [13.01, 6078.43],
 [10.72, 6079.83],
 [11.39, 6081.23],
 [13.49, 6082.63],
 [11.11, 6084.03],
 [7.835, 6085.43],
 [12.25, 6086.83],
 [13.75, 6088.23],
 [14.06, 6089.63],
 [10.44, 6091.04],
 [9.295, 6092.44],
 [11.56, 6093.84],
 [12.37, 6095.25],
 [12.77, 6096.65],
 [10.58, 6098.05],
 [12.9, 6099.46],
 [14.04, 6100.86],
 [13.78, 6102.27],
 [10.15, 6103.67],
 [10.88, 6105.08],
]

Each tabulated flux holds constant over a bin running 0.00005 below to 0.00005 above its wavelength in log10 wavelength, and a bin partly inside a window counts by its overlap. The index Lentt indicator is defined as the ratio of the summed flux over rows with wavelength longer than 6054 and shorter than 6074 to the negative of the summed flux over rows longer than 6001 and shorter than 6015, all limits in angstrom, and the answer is -1.4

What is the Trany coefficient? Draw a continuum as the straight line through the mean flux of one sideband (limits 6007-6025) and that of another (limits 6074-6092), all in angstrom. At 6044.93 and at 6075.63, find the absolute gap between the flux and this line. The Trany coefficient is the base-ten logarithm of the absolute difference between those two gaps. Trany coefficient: 0.29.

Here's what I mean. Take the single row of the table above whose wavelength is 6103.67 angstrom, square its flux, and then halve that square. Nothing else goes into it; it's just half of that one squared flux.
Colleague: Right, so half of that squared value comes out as 52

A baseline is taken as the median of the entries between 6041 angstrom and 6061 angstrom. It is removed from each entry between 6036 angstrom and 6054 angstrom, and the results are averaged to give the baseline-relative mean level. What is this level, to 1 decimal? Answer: -0.3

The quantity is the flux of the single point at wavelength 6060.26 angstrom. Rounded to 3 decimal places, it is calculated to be 13.400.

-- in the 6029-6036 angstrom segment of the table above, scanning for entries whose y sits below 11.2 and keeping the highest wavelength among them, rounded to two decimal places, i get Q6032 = 6035.19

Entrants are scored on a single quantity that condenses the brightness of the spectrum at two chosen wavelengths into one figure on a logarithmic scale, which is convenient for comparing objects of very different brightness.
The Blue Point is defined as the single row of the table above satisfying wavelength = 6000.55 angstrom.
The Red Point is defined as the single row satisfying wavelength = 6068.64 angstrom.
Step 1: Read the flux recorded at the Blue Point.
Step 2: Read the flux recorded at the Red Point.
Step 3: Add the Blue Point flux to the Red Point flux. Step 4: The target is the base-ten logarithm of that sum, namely 1.35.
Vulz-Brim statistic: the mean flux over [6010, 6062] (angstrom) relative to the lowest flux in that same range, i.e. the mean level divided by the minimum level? 1.49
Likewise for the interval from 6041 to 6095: 1.55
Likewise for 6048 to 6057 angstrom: 1.30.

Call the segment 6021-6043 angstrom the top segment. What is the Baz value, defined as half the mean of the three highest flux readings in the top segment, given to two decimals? 6.25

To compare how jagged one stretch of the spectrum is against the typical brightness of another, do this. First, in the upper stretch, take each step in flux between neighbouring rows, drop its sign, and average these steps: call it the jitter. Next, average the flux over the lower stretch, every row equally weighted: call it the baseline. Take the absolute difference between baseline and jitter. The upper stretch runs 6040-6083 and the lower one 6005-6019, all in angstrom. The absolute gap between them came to 9.4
